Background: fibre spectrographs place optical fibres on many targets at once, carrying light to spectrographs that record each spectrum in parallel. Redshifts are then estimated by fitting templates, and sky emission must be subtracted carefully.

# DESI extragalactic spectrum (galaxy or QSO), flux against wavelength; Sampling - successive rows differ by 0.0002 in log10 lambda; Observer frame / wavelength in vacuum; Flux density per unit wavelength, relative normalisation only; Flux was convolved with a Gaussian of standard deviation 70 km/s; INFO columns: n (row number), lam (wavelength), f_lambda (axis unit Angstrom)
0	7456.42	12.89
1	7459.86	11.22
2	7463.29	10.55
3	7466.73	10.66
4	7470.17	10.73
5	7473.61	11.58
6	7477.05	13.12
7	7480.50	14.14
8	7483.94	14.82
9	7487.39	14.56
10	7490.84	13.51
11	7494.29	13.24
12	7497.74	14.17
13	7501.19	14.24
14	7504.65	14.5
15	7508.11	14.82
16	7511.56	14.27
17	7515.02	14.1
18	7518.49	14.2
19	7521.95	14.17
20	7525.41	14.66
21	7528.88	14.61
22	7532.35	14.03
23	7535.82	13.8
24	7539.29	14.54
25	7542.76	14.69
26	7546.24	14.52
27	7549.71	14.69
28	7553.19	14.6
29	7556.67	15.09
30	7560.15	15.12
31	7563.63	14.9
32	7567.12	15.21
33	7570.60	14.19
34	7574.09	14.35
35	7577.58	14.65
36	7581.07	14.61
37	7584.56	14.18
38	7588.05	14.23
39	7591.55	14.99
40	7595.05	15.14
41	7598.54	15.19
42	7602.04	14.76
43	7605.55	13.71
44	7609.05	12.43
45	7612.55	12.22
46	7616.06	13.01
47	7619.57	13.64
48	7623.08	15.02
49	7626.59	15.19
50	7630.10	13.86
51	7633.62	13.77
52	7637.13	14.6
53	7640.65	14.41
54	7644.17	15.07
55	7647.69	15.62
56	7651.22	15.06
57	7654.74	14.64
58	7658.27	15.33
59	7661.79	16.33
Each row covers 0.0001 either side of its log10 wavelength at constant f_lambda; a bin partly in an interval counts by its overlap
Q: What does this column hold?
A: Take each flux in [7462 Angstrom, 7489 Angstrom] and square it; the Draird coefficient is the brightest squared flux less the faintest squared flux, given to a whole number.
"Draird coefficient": 108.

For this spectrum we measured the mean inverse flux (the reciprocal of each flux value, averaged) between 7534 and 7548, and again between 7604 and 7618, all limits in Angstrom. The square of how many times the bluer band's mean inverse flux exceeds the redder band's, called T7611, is 0.79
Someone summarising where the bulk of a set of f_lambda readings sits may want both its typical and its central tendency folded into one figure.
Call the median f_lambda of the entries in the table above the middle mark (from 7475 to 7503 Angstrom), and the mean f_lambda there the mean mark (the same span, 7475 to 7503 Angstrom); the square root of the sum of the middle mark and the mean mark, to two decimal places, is 5.30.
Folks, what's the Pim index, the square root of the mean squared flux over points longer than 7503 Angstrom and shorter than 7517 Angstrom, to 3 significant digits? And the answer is 14.4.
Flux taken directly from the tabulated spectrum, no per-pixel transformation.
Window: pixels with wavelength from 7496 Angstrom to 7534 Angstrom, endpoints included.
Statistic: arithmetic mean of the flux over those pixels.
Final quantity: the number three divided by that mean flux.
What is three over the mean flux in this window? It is 0.209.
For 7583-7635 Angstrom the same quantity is 0.213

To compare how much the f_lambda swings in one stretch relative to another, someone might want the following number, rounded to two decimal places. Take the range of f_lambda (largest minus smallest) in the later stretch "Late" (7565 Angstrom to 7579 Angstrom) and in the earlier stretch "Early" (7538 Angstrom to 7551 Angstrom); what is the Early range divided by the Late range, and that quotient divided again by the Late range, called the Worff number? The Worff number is 0.16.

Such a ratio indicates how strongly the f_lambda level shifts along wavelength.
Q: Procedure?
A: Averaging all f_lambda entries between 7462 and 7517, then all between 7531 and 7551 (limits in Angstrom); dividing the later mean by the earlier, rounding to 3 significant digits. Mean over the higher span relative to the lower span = 1.08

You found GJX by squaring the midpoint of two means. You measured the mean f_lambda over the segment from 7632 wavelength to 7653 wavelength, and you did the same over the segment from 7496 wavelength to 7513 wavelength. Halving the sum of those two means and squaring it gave 213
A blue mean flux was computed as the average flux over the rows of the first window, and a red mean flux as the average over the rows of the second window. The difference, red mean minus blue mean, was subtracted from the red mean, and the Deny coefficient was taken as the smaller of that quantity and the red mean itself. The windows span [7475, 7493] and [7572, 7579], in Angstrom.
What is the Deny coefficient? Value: 14.0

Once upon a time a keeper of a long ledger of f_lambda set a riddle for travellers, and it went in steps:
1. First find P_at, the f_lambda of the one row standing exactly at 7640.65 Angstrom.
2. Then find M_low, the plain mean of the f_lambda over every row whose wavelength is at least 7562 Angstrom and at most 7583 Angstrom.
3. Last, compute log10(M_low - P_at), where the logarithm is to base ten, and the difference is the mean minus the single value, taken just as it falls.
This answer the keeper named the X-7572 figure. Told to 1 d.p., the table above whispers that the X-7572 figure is -0.6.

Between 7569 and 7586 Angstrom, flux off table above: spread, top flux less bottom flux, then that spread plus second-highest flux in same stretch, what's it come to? 15.1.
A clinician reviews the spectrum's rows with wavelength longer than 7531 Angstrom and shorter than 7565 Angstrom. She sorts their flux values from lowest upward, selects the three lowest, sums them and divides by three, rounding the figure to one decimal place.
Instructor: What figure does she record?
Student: 14.1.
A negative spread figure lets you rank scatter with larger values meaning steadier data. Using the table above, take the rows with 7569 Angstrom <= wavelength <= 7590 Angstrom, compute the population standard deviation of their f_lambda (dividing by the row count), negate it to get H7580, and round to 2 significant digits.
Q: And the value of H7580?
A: -0.19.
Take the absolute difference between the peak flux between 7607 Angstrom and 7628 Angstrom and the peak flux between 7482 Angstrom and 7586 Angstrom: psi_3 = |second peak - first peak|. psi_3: 0.02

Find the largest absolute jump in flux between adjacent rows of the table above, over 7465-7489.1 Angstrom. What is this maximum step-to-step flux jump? 1.54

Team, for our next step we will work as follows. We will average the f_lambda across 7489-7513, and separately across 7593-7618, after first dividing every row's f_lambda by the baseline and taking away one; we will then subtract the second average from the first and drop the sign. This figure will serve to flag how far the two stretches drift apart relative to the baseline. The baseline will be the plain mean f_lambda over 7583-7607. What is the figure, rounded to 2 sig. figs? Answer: 0.022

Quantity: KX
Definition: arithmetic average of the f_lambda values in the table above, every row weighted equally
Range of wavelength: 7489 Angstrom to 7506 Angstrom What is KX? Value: 13.9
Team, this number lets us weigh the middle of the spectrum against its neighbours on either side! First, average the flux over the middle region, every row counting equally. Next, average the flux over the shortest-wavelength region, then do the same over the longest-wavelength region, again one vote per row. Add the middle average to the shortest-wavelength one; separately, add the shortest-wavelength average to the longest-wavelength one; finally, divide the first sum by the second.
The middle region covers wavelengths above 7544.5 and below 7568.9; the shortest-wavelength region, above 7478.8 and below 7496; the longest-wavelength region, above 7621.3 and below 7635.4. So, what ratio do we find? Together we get 1.01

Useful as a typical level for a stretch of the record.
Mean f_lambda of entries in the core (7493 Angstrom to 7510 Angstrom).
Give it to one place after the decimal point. 14.2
